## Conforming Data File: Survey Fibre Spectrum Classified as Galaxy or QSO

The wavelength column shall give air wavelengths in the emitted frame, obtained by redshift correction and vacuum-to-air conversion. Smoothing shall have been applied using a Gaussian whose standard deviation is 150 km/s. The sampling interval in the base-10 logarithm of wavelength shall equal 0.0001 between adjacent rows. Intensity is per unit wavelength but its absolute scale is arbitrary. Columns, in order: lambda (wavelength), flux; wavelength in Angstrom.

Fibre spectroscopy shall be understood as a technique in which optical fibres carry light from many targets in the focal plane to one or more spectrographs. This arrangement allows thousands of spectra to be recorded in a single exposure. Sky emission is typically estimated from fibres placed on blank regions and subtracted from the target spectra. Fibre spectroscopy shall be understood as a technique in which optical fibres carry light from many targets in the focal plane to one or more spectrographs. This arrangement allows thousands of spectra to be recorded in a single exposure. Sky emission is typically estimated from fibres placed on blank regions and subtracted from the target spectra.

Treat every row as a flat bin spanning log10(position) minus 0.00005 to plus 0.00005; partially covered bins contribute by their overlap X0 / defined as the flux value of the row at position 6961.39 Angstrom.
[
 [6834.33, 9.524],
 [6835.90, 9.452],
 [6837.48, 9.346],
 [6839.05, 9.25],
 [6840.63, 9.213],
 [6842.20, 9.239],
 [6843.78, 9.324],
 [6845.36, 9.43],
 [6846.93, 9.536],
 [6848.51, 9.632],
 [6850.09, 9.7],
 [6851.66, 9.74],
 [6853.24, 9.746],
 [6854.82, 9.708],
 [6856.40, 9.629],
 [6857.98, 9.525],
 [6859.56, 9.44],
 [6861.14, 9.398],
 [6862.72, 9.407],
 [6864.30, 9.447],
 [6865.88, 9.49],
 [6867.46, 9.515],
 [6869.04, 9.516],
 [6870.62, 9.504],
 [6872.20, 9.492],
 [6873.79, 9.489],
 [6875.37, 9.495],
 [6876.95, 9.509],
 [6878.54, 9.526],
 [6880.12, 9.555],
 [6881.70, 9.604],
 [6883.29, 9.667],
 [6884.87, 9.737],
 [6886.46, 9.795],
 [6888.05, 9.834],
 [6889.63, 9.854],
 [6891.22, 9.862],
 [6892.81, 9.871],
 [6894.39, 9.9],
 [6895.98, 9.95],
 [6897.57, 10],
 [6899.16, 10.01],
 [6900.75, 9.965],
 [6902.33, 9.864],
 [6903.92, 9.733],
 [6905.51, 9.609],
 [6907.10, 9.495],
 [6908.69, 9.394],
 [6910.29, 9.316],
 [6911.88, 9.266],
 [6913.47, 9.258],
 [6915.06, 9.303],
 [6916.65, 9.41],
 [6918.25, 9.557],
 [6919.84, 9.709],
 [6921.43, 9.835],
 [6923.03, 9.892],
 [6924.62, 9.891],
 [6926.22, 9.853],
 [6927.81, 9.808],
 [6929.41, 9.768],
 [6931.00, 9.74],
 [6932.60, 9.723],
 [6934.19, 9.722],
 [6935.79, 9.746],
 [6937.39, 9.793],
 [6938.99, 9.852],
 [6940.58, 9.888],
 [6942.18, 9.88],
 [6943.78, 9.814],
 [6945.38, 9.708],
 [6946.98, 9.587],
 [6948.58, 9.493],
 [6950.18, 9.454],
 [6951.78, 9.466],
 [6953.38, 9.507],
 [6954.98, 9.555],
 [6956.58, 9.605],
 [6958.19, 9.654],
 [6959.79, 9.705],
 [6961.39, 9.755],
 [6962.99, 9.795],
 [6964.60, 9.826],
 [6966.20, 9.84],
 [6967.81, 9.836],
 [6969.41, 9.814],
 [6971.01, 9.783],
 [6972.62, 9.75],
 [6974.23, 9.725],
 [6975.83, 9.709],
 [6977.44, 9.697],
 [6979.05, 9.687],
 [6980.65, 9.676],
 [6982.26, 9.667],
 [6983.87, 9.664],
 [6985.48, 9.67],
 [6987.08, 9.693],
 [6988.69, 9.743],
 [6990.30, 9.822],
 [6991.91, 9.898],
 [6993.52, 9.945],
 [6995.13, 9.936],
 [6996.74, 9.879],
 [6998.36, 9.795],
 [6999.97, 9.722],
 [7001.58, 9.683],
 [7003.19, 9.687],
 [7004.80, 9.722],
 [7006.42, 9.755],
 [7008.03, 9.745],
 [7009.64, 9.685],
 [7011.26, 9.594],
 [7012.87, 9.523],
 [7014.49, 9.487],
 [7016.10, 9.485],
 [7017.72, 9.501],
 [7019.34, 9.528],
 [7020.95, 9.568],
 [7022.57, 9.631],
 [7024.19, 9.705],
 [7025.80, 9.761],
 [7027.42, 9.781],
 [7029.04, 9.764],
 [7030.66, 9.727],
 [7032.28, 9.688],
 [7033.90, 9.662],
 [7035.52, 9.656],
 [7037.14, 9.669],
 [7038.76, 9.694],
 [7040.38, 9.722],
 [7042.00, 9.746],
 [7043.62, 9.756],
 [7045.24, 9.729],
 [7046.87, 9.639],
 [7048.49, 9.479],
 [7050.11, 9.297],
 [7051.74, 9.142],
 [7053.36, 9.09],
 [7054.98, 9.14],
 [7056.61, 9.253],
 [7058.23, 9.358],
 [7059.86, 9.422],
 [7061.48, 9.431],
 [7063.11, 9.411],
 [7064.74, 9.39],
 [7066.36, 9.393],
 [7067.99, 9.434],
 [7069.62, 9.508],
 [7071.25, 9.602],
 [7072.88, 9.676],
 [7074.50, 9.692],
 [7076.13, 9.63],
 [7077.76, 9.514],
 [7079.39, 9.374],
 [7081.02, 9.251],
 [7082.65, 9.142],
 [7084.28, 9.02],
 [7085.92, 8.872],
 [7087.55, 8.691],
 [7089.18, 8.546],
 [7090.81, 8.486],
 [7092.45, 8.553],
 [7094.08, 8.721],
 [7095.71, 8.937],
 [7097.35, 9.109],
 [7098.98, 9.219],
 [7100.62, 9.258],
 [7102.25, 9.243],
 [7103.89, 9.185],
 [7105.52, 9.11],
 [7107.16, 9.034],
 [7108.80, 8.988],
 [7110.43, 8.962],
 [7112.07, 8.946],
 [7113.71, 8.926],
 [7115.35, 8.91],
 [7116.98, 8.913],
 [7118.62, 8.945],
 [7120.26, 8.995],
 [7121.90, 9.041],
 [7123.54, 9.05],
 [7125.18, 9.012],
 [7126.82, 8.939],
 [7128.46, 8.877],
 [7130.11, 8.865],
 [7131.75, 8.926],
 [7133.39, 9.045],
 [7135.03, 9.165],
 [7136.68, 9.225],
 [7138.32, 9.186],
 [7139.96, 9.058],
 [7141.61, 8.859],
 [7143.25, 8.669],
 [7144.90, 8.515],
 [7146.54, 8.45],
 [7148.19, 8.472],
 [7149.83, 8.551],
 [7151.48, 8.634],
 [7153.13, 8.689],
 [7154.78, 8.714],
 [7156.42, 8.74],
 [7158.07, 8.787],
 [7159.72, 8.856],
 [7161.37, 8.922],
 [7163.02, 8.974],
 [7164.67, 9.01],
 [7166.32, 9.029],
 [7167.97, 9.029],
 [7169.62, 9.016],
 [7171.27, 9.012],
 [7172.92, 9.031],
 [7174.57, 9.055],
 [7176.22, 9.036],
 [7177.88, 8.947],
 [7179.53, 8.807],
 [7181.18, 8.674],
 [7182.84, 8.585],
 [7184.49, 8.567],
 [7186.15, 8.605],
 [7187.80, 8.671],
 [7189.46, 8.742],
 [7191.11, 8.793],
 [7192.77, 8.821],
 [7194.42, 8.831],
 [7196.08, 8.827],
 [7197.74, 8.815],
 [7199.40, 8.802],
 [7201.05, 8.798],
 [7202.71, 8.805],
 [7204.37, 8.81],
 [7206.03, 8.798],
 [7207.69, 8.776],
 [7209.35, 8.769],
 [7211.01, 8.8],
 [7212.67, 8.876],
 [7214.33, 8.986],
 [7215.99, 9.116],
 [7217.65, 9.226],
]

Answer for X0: 9.755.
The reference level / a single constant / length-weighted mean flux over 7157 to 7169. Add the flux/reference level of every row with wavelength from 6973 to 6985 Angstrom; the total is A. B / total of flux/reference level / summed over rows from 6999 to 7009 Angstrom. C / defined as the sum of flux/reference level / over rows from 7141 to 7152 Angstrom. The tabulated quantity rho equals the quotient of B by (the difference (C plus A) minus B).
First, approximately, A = 7.6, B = 6.5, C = 7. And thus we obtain 0.8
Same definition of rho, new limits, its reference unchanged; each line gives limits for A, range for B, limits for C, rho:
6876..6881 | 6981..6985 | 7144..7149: 0.6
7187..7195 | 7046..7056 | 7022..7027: 3.2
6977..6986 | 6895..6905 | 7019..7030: 0.9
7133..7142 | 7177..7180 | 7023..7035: 0.2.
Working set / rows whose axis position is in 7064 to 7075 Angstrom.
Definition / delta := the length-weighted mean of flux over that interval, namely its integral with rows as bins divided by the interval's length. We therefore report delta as 9.5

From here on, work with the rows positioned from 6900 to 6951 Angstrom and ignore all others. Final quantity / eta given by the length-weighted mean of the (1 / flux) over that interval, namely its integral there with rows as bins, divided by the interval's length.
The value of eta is 0.104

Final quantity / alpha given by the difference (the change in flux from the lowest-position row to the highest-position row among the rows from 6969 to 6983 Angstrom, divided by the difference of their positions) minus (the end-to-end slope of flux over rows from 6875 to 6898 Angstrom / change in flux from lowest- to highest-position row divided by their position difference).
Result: -0.034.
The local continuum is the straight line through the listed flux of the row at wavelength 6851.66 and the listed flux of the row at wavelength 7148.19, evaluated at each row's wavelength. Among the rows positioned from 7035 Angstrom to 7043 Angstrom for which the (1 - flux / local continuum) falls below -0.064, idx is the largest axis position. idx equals 7042.00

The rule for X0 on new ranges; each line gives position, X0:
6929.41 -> 9.768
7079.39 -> 9.374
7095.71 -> 8.937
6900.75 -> 9.965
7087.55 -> 8.691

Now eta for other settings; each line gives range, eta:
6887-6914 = 0.103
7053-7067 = 0.107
